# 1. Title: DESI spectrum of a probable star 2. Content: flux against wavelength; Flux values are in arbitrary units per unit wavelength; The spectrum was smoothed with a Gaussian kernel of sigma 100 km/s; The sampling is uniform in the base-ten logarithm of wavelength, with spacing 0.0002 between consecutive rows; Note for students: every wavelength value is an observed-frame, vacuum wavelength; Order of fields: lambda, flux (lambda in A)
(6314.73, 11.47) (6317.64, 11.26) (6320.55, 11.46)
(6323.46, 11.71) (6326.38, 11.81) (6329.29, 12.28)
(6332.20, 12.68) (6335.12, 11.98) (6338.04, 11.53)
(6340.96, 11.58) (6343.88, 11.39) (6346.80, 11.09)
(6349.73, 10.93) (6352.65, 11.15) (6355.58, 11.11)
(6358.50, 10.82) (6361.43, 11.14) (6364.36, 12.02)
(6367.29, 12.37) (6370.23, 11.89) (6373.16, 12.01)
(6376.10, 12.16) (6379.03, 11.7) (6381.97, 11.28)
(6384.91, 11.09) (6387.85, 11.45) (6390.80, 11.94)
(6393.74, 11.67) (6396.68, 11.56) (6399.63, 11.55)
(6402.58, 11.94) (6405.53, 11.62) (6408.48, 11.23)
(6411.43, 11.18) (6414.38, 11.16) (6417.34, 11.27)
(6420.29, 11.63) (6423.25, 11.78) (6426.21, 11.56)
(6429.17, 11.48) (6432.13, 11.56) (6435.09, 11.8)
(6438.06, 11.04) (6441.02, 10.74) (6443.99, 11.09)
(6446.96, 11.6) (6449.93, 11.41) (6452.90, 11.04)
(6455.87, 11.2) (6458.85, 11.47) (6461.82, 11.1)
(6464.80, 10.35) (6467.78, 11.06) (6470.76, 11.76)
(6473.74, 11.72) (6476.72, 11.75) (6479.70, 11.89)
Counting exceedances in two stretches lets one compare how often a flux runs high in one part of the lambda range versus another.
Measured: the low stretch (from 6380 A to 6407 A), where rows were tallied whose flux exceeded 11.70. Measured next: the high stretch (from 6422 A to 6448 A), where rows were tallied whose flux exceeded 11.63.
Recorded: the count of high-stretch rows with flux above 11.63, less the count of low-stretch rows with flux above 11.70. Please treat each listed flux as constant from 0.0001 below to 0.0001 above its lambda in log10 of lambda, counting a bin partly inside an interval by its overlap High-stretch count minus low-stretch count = 0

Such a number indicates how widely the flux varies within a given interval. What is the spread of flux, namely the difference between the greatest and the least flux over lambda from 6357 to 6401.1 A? 1.55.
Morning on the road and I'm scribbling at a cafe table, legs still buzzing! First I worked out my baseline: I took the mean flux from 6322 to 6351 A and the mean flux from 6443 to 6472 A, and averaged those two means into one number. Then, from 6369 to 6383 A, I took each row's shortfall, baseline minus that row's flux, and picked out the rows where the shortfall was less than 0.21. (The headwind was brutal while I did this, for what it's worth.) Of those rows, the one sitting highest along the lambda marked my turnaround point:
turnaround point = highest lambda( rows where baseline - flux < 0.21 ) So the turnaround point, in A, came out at 6381.97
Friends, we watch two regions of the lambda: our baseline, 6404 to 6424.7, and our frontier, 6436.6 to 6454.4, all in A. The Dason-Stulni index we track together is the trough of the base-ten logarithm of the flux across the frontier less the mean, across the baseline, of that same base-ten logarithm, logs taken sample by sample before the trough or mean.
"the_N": -0.026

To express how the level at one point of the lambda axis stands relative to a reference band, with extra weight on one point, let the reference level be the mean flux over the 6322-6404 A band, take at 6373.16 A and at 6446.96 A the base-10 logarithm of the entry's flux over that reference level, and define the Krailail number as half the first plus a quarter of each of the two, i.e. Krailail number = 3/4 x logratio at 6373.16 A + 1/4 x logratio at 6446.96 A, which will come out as 0.010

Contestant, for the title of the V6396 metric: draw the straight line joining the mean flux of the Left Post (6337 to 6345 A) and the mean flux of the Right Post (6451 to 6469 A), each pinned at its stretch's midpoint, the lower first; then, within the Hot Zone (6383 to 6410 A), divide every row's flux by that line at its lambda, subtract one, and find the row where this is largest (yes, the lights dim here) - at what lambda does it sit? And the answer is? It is 6402.58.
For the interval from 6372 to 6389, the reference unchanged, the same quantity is 6376.10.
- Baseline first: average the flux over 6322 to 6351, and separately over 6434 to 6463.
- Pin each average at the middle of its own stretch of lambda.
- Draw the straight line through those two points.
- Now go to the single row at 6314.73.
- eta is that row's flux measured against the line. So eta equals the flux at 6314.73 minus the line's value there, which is -0.32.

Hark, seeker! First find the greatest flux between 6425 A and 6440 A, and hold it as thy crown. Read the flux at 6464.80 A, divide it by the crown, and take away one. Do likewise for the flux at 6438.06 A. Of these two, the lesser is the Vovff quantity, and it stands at -0.12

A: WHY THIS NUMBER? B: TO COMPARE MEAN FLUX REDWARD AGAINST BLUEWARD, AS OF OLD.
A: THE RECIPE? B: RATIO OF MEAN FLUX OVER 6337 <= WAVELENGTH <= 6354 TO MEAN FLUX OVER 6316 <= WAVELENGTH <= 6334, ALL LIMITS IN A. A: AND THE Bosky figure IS 0.95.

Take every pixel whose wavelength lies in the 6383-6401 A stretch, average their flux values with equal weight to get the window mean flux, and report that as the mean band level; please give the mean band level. 11.54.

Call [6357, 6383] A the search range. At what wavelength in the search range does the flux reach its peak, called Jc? 6367.29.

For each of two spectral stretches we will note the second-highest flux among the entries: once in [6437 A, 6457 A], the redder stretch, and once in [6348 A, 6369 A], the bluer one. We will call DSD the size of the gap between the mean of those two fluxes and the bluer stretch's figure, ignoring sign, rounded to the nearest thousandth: 0.305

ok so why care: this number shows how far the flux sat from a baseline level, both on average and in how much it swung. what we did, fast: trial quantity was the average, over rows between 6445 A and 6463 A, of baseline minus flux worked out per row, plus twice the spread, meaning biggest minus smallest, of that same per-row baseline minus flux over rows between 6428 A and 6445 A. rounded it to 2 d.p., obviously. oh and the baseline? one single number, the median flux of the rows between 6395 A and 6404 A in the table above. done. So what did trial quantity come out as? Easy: 2.38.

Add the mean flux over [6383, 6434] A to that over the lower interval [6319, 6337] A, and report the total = 23.5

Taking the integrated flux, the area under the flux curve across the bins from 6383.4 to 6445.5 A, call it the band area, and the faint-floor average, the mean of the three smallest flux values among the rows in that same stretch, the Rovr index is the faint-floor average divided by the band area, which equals 0.015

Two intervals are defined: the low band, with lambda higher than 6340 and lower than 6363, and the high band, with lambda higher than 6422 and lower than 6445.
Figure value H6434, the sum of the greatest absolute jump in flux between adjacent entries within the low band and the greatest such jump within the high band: 1.1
